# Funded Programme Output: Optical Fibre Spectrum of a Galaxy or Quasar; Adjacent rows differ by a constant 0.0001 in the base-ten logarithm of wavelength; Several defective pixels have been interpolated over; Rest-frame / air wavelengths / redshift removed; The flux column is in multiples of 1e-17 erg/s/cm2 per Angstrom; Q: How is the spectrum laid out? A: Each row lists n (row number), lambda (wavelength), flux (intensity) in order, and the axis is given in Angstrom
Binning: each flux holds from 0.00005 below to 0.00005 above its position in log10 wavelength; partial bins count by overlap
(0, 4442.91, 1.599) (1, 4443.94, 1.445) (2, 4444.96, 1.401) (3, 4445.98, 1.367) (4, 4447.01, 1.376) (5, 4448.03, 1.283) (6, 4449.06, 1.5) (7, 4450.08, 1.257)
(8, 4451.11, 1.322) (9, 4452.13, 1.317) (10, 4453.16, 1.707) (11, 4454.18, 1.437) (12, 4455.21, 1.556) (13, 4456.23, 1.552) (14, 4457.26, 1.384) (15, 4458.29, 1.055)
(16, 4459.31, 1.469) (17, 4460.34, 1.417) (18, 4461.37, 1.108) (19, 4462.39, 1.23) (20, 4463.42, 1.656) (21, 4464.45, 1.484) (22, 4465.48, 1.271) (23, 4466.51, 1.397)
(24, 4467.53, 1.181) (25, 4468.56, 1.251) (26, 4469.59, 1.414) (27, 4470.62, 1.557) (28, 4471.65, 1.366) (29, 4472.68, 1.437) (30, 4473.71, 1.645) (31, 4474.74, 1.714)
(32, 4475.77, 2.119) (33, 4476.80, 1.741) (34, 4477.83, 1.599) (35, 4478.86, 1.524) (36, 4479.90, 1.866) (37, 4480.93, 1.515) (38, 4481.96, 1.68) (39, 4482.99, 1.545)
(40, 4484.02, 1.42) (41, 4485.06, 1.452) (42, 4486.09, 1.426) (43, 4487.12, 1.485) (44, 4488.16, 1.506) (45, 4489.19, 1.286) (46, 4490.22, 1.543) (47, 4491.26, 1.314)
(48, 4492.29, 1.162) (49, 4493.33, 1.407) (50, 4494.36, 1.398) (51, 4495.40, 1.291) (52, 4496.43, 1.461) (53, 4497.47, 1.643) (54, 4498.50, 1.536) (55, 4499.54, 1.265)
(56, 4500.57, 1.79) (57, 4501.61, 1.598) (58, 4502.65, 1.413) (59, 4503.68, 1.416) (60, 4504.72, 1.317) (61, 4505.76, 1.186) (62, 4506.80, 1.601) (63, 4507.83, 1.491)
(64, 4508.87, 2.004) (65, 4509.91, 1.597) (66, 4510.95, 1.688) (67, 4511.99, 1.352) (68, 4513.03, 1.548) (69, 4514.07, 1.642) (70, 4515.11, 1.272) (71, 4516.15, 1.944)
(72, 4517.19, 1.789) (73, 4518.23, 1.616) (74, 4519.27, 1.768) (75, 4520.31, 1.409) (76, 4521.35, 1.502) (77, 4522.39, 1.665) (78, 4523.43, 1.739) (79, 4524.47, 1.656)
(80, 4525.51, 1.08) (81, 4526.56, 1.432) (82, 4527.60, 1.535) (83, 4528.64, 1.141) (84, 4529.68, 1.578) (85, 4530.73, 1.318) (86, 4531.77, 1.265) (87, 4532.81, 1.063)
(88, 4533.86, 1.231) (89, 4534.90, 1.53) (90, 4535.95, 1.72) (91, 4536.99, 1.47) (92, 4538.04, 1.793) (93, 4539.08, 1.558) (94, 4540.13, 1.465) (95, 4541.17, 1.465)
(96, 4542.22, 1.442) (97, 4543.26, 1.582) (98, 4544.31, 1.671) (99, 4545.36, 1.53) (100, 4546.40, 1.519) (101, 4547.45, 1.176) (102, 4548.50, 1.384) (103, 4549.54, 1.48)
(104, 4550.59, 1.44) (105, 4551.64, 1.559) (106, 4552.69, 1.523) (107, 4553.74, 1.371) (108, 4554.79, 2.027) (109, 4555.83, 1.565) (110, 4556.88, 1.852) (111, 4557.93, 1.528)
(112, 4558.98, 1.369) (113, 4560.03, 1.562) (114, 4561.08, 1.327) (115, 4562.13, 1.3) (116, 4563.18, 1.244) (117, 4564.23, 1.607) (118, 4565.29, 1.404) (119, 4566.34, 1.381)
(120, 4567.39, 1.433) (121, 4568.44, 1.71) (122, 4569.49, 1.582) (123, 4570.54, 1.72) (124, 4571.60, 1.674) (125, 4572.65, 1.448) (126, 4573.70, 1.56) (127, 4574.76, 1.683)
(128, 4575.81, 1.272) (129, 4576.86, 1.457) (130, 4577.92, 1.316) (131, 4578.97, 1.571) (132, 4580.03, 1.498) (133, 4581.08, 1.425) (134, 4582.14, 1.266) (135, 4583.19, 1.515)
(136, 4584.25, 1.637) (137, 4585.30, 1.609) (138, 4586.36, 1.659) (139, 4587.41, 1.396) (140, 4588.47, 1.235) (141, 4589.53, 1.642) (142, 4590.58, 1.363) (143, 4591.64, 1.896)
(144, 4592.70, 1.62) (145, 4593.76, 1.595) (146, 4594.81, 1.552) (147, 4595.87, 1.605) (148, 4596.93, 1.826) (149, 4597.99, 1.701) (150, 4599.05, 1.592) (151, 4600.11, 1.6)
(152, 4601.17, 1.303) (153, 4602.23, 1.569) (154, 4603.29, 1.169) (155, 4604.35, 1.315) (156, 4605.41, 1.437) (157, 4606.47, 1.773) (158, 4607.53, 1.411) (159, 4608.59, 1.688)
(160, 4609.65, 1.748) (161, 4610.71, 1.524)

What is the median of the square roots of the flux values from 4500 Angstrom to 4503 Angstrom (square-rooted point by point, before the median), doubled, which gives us 2.53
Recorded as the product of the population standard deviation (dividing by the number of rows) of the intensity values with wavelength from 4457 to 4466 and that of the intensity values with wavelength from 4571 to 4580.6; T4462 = 0.024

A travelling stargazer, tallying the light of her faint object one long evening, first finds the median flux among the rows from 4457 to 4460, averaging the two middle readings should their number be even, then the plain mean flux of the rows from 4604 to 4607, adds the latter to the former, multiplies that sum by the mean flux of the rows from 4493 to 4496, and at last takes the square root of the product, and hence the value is 1.99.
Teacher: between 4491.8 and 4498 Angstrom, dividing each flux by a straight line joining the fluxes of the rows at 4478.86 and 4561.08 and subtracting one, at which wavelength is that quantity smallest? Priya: 4492.29 Angstrom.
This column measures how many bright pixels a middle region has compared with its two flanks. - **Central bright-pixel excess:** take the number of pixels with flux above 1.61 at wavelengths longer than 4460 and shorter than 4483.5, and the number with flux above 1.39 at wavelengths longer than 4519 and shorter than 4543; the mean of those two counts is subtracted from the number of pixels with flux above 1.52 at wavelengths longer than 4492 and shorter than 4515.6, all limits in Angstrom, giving -2.0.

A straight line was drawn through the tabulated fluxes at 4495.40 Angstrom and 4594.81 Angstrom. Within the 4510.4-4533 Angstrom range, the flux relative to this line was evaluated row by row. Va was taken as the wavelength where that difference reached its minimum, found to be 4532.81 Angstrom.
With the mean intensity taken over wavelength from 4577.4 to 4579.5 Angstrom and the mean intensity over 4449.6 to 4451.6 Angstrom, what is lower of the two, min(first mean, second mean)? 1.29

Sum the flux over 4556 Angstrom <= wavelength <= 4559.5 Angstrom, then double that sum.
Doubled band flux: 9.5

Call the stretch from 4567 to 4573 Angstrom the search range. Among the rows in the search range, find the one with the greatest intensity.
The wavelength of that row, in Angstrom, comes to 4570.54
